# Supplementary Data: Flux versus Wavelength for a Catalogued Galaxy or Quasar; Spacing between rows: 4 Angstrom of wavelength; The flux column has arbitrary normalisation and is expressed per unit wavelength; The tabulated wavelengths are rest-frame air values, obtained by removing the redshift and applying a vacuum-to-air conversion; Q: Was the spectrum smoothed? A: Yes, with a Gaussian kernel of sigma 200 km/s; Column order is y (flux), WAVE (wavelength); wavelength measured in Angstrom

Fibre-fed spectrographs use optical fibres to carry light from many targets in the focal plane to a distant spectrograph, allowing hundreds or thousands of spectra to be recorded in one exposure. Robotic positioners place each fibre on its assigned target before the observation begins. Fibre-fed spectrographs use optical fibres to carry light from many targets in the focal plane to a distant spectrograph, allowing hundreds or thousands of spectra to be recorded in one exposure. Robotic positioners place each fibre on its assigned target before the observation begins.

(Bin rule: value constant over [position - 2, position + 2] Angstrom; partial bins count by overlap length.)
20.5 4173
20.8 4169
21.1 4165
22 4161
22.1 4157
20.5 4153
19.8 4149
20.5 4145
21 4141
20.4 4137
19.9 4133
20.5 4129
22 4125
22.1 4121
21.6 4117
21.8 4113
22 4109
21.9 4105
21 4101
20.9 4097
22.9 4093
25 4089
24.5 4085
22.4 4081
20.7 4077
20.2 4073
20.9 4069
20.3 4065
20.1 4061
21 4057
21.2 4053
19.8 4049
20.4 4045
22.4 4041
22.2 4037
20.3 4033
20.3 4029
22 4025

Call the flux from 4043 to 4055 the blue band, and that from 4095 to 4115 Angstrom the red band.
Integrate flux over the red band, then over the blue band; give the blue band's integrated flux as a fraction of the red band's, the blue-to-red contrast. 0.57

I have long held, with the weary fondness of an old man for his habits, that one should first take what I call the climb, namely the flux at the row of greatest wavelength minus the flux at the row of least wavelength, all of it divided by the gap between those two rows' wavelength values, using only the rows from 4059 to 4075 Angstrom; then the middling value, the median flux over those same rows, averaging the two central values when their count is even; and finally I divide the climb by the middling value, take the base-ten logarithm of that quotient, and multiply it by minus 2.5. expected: 8.5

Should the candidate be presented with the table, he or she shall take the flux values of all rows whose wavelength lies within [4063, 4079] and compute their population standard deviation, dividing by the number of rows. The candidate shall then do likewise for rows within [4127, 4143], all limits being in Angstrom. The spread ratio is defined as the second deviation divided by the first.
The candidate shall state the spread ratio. 1.4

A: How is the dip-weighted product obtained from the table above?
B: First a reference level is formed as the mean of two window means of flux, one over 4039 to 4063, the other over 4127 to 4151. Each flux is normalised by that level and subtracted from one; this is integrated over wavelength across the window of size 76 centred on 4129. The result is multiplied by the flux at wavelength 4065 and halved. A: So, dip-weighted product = -25.5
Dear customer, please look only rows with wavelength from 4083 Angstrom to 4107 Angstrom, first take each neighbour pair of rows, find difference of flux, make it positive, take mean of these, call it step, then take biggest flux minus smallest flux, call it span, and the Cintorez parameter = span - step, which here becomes 3.0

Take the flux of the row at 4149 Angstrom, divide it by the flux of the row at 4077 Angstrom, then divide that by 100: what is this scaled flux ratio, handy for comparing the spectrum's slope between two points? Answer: 0.0096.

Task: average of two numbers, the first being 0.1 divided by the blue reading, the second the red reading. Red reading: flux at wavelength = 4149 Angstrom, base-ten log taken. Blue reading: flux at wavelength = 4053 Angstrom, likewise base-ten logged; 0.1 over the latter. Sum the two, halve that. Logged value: 0.6860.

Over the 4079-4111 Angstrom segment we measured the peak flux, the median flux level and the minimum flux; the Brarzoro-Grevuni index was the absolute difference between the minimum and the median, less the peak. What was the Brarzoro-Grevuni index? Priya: -23.7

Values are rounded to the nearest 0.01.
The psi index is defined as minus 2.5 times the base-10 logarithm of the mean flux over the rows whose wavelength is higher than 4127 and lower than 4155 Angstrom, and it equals -3.27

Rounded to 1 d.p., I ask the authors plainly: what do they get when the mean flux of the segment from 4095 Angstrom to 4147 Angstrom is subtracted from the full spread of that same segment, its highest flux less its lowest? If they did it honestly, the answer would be -19.0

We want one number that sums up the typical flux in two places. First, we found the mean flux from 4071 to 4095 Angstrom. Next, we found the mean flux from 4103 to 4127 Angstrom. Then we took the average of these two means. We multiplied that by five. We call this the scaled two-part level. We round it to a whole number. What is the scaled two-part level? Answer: 111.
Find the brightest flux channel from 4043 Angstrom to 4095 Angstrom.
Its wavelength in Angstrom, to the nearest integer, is 4089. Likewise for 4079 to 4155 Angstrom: 4089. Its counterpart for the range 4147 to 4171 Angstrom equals 4157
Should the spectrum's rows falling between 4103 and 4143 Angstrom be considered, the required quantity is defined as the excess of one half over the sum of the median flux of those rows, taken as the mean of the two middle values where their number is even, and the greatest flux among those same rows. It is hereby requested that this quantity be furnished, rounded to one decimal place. -43.3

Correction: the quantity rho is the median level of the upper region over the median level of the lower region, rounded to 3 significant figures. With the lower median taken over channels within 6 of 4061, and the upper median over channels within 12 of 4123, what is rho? 1.07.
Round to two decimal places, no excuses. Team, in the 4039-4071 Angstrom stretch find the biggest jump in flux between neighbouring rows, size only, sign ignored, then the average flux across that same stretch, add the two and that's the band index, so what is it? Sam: 22.76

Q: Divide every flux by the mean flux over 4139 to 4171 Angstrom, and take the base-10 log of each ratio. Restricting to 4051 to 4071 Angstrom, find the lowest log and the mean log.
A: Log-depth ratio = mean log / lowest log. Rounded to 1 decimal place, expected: 0.3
